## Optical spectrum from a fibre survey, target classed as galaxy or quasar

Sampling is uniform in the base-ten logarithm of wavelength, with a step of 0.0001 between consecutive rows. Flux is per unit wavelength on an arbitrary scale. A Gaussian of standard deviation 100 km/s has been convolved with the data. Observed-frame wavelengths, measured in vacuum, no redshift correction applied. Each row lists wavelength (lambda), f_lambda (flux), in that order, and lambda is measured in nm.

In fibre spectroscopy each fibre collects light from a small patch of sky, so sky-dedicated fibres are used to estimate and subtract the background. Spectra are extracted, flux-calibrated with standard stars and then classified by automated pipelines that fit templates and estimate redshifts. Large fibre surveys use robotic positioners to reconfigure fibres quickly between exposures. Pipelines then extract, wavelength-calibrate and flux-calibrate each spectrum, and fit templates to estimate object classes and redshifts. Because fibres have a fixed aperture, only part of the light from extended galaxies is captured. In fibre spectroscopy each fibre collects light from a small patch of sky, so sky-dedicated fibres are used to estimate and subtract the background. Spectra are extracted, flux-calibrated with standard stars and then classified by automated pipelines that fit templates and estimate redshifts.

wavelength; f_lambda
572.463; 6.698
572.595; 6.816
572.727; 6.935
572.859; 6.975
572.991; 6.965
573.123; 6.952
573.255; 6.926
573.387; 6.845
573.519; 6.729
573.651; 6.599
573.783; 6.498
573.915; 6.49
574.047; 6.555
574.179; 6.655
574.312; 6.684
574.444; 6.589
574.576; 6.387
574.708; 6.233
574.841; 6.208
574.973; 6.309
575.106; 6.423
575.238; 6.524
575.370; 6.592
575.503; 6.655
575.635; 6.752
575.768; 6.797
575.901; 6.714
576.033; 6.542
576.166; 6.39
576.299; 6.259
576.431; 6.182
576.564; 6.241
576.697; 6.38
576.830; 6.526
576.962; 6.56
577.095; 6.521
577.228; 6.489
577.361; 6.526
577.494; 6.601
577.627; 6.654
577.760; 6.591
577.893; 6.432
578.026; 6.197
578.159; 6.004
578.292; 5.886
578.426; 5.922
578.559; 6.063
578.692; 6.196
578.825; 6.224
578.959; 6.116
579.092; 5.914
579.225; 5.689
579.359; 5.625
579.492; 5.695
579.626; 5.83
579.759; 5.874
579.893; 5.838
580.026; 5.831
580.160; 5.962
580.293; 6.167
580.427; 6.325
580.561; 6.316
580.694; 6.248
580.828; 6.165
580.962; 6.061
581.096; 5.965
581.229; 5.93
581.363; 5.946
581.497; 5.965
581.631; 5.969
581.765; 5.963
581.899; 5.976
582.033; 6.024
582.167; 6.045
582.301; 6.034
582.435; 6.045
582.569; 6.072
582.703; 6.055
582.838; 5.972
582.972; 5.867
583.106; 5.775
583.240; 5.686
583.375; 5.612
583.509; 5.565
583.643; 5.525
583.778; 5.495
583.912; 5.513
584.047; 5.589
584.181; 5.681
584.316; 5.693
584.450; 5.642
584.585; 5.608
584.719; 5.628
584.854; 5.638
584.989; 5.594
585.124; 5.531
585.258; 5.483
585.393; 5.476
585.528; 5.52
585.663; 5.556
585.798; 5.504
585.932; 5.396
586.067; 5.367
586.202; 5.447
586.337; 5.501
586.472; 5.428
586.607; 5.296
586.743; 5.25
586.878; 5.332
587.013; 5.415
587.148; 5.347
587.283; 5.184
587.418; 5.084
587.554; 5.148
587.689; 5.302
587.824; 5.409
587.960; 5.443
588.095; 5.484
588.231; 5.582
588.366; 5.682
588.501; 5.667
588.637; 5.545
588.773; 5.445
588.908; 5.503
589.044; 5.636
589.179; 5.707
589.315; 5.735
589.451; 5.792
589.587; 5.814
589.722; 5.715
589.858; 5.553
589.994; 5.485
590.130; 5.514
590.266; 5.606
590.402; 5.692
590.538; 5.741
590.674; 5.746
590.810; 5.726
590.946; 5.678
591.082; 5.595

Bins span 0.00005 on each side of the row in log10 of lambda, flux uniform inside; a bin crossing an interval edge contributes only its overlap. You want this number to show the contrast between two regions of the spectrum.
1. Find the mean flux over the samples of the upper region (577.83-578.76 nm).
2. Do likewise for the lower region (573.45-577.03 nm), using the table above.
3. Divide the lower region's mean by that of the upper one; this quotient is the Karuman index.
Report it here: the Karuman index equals 1.07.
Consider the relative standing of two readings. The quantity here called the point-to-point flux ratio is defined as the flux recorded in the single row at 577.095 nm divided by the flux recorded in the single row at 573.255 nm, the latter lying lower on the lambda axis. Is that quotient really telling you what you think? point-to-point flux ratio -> 0.94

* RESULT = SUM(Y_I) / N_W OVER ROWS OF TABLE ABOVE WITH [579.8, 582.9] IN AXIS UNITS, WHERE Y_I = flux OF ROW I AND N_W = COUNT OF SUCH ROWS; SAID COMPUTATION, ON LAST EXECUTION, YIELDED 6.0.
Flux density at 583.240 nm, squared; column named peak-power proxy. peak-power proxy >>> 32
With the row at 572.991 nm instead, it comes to 49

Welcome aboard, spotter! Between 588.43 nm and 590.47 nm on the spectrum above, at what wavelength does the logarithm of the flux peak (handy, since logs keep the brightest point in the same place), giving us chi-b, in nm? 589.587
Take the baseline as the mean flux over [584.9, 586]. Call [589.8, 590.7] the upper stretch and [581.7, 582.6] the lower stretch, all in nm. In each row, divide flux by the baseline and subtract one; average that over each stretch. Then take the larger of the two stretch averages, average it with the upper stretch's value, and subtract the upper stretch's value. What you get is 0.037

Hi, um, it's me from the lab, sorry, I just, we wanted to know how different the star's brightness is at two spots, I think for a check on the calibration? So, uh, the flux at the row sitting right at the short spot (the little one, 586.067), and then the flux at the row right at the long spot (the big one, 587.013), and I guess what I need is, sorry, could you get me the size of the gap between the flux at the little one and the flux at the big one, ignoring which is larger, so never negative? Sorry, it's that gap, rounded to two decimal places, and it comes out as 0.05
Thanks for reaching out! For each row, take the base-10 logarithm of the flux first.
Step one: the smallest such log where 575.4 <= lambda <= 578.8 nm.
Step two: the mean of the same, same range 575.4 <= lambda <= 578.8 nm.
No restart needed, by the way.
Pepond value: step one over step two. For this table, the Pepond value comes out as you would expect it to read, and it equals 0.9551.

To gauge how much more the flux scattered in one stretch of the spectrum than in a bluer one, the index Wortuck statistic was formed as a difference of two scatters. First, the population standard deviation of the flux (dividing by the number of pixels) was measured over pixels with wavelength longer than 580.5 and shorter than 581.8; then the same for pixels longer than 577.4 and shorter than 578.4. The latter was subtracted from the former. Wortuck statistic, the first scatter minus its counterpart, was -0.15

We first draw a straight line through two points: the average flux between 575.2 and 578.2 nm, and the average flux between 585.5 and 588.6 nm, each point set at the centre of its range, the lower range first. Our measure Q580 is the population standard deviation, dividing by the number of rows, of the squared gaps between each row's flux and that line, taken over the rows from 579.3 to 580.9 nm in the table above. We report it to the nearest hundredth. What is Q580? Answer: 0.10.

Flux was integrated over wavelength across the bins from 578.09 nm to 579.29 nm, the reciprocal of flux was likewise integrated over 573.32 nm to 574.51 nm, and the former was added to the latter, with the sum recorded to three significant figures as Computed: 7.38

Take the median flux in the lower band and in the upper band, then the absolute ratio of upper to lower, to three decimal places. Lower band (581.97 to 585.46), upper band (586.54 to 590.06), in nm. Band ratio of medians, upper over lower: 0.972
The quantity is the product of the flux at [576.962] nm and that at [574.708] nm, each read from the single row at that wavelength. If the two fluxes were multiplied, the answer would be 41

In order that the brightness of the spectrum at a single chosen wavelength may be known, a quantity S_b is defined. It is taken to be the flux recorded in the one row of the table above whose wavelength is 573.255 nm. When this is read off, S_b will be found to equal 6.926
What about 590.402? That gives 5.692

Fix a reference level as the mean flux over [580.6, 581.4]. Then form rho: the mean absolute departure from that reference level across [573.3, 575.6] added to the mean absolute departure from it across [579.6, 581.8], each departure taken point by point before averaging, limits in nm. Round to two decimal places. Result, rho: 0.62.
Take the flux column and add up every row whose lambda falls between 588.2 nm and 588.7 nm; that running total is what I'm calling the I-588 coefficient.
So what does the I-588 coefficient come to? 22.5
